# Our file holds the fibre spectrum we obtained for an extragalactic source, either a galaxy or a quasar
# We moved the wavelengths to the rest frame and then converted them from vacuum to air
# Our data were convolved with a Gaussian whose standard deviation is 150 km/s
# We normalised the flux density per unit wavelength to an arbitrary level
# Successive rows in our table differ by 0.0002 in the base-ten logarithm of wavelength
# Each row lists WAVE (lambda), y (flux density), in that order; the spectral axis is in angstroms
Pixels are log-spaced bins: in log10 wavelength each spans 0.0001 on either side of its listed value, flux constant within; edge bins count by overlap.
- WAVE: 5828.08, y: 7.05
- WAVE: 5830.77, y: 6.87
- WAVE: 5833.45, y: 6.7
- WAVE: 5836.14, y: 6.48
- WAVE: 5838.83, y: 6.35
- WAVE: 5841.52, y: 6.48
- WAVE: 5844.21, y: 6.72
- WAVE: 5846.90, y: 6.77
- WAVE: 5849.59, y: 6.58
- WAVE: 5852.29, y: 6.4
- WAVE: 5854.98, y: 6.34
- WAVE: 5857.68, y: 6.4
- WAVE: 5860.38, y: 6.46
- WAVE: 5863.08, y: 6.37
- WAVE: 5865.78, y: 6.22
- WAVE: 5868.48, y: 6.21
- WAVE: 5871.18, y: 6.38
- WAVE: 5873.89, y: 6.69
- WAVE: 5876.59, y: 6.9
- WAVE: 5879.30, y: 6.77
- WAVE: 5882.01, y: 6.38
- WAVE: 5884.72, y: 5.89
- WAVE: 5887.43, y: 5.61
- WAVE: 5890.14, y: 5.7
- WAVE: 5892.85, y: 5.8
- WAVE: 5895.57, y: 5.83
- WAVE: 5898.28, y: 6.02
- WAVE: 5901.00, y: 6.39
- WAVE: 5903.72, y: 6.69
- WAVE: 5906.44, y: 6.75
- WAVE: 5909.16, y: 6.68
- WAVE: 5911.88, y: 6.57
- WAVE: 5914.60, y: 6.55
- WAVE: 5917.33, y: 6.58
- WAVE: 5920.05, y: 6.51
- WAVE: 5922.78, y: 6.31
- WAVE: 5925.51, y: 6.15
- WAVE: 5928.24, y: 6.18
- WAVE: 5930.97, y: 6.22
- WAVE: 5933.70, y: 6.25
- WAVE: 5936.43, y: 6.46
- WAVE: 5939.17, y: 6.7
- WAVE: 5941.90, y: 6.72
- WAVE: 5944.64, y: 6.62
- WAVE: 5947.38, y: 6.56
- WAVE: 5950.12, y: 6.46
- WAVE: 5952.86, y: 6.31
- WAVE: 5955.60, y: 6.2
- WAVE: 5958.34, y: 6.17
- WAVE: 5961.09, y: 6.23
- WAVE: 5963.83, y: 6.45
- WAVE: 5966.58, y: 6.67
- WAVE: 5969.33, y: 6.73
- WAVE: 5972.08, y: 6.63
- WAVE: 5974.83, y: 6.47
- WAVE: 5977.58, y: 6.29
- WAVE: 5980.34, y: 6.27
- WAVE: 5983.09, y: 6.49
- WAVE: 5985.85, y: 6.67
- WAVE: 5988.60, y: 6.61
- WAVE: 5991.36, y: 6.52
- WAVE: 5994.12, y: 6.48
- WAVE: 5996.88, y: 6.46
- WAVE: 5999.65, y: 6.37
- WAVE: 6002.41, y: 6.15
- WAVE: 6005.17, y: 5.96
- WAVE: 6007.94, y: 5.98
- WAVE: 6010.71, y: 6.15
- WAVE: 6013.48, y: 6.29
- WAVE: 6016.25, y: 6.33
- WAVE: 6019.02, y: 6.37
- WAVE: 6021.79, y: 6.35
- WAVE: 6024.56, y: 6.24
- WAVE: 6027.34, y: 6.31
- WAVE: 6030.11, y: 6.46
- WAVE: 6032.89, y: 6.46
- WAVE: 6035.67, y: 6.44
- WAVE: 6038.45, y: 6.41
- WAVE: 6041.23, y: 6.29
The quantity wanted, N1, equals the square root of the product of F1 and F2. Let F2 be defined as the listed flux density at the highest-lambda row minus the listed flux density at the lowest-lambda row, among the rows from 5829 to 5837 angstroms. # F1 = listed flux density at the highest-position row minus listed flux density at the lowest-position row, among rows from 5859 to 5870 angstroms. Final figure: 0.31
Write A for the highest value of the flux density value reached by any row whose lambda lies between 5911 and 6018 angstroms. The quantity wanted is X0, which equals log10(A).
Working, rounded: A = 6.73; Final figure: 0.828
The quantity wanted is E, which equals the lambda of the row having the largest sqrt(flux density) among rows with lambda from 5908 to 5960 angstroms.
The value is 5941.90 angstroms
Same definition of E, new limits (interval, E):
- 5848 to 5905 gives 5876.59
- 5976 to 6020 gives 5985.85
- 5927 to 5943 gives 5941.90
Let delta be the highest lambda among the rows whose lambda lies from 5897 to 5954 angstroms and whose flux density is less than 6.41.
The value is 5952.86 angstroms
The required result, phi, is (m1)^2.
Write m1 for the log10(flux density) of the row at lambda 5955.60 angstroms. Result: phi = 0.628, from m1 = 0.792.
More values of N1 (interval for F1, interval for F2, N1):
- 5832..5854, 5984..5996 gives 0.24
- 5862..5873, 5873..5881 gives 0.03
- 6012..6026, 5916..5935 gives 0.13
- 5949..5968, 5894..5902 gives 0.34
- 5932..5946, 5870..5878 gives 0.44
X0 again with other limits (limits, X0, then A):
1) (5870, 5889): 0.839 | 6.9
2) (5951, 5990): 0.828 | 6.73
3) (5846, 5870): 0.831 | 6.77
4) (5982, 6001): 0.824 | 6.67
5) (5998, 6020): 0.804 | 6.37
